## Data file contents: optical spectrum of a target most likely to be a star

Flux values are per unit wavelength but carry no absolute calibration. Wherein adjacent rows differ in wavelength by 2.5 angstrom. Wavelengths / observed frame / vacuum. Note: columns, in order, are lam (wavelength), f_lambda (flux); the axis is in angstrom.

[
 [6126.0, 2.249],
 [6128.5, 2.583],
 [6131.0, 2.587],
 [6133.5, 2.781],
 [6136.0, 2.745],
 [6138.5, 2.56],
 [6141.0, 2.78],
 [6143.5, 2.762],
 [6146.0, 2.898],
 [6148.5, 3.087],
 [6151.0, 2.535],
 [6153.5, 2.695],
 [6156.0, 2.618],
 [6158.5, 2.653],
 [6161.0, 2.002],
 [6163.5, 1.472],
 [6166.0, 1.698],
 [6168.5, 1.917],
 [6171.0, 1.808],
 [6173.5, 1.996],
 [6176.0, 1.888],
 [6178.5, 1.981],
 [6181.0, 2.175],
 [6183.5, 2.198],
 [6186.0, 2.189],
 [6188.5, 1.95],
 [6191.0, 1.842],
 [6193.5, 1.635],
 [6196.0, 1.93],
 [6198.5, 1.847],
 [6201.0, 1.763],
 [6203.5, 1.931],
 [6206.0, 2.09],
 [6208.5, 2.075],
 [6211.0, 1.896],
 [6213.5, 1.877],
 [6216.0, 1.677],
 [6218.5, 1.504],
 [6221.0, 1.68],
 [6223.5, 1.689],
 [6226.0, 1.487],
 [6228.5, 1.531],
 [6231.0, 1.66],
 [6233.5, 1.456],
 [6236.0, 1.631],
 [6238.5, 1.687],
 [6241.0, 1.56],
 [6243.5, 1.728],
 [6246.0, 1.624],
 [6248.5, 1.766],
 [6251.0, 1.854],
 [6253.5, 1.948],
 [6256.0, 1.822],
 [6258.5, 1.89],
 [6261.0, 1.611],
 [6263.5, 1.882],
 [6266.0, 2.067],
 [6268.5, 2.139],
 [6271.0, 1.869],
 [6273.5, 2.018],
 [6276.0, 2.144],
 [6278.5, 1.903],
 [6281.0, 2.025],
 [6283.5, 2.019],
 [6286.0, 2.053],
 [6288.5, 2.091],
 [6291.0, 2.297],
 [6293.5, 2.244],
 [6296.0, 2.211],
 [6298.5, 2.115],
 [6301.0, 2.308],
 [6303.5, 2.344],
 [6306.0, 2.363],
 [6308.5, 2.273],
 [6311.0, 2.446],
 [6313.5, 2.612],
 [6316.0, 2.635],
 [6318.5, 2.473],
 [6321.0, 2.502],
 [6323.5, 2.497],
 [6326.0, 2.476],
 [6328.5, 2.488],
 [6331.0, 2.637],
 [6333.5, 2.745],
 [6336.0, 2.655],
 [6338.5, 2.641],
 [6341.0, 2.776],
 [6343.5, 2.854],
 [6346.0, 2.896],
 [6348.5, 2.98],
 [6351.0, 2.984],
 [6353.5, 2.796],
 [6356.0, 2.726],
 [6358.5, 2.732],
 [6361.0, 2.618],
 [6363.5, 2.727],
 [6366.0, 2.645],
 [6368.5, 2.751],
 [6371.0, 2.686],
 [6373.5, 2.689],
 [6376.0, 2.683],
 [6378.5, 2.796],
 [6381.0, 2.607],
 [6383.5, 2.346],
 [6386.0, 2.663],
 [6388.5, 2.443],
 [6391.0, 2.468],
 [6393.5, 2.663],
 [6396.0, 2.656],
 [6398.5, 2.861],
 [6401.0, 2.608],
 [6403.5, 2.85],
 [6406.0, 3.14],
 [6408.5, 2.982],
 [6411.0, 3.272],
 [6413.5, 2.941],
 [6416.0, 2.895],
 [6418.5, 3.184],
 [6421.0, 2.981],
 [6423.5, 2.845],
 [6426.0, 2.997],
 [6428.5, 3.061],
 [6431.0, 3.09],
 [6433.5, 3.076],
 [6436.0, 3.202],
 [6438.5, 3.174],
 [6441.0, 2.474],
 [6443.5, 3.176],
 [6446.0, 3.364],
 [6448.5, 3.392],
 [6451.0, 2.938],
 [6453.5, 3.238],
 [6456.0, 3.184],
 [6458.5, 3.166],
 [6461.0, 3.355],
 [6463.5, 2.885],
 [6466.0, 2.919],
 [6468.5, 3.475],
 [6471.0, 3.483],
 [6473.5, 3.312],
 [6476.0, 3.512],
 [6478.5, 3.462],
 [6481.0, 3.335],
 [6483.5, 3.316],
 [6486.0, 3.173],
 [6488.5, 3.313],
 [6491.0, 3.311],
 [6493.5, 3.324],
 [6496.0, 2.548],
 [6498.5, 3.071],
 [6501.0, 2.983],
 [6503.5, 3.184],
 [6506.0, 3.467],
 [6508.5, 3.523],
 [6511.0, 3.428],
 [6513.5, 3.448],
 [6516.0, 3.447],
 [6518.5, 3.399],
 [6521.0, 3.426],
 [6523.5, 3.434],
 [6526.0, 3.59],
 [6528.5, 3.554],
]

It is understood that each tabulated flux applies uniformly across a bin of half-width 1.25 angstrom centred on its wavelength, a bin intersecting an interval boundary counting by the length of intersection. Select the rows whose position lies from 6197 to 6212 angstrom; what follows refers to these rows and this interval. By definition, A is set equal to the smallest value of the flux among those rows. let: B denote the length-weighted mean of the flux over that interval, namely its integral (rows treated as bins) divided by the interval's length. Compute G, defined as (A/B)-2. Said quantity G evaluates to -1.09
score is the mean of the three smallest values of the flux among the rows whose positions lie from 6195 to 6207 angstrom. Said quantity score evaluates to 1.85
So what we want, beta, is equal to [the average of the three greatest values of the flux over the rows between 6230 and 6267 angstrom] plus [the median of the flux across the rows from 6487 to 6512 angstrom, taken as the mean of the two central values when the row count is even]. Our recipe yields 5.28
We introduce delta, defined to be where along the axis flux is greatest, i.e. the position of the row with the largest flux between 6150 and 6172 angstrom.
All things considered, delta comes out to 6153.5 angstrom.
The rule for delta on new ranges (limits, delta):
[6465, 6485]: 6476.0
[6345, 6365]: 6351.0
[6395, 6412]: 6411.0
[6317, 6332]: 6331.0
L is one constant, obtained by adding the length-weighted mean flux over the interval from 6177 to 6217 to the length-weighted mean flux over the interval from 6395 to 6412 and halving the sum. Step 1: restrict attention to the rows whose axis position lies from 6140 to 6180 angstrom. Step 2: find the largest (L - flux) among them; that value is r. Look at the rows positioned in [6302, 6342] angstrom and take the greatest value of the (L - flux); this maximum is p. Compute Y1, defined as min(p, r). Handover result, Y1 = 0.15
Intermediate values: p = 0.15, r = 0.95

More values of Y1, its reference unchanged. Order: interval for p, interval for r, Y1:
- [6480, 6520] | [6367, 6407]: -0.12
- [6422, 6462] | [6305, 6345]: -0.05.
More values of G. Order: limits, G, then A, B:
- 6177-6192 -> -1.10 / 1.842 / 2.1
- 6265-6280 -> -1.08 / 1.869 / 2.0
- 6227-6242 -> -1.08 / 1.456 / 1.6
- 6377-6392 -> -1.08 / 2.346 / 2.6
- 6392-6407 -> -1.06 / 2.608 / 2.8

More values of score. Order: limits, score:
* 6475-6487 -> 3.27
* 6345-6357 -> 2.81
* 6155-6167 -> 1.72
